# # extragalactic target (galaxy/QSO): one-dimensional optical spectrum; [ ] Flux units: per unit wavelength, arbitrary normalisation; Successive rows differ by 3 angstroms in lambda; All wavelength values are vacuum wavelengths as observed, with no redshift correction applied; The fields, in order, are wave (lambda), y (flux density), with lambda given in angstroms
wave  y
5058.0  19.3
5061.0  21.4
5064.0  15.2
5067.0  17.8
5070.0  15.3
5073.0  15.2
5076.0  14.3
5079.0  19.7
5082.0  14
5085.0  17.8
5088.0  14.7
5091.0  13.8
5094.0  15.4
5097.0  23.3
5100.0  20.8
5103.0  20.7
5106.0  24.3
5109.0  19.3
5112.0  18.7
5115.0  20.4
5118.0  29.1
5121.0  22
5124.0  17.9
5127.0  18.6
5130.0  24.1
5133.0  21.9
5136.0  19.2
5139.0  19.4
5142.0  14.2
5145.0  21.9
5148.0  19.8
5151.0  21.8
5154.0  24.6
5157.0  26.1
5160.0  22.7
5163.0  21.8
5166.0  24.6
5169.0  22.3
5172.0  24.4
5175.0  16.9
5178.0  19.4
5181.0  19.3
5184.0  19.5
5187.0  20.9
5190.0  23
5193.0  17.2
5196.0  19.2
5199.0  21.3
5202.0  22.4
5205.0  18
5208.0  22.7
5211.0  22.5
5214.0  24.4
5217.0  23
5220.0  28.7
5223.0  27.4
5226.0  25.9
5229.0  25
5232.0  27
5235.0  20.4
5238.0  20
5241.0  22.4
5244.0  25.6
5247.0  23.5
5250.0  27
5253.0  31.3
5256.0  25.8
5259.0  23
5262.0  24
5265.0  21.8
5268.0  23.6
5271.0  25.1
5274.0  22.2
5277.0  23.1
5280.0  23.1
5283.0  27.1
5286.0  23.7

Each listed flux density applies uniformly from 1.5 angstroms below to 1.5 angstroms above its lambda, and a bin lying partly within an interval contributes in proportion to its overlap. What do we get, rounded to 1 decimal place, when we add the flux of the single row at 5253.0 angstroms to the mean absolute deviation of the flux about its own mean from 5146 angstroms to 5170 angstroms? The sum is 32.9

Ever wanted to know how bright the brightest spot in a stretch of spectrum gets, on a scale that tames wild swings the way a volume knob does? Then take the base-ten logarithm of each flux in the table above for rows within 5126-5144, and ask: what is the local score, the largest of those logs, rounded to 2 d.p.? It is 1.38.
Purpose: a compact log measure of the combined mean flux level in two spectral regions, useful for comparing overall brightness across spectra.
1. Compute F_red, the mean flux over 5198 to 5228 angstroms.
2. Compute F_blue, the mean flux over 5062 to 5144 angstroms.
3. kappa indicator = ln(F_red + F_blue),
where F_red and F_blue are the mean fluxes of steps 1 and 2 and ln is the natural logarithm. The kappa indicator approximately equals 3.75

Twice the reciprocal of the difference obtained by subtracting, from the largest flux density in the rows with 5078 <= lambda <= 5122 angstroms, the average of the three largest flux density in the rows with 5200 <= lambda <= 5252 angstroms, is 1.4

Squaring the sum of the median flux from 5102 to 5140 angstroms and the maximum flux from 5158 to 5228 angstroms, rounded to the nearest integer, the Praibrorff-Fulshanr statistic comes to 2411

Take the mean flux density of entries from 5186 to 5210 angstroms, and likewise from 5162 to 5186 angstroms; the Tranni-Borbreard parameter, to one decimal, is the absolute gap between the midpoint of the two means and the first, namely 0.2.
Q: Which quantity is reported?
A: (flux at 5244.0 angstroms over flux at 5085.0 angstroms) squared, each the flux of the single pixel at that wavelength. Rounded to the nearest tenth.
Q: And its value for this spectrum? 2.1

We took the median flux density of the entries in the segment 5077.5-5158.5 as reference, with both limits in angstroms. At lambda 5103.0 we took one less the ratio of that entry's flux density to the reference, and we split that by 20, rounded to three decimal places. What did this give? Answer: -0.002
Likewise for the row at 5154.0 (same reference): -0.012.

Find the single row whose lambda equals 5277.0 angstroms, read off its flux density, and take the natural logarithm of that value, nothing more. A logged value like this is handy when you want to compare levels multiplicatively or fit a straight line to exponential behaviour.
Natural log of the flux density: 3.14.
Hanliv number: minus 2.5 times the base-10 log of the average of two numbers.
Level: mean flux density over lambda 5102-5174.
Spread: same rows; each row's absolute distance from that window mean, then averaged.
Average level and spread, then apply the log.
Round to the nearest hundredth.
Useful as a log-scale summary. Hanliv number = -2.70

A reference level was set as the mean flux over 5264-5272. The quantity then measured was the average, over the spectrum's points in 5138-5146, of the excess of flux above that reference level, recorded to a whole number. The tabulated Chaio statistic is -5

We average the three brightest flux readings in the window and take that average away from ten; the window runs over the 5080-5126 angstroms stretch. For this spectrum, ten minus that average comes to -15.6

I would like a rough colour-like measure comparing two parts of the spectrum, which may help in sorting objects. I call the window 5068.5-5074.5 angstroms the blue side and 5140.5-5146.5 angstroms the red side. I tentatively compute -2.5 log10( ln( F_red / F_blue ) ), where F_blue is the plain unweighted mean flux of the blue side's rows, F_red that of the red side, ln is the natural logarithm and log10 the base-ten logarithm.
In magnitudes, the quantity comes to 1.93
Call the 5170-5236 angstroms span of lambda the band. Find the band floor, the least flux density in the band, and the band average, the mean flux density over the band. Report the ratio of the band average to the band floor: 1.31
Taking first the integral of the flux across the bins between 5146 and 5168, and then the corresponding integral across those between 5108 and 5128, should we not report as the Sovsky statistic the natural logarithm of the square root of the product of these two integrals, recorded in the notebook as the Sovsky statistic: 6.13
